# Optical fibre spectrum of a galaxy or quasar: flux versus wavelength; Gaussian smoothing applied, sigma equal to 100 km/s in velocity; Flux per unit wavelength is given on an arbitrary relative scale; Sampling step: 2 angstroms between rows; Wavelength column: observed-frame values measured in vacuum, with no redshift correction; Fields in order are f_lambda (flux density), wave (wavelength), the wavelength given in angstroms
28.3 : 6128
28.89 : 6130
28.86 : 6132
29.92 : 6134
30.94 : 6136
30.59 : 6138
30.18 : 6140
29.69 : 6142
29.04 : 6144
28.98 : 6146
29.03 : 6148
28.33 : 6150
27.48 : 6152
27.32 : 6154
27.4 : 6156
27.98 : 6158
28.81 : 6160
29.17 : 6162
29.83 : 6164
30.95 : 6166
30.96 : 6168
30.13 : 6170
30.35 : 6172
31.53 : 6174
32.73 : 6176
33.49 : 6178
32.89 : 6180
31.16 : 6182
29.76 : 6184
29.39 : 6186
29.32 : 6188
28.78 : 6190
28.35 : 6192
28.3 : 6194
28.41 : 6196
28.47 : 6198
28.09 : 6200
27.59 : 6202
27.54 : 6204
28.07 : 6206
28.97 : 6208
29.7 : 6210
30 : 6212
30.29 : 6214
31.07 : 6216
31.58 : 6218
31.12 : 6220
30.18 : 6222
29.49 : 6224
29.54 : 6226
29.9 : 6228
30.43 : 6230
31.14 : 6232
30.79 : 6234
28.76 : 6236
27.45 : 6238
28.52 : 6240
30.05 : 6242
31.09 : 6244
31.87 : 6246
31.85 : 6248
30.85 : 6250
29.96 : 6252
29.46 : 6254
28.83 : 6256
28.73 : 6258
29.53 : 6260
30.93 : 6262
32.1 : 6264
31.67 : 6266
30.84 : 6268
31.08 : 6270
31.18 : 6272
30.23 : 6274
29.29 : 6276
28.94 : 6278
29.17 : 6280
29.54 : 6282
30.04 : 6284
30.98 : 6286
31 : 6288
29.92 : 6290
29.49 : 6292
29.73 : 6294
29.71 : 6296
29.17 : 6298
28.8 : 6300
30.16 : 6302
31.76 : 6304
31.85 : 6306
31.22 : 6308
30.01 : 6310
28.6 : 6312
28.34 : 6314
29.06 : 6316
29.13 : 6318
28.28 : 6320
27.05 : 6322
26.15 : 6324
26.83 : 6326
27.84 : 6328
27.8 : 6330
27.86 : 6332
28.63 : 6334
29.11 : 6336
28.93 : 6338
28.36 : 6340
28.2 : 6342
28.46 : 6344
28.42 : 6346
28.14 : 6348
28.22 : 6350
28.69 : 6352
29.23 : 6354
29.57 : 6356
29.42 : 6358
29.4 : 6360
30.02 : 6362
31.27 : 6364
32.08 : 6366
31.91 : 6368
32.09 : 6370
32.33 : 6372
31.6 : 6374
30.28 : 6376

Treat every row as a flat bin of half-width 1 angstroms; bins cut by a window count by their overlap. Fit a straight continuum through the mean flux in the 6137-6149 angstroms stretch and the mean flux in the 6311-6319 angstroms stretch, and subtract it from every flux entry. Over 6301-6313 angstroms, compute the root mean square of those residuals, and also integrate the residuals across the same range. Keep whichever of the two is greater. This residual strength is 21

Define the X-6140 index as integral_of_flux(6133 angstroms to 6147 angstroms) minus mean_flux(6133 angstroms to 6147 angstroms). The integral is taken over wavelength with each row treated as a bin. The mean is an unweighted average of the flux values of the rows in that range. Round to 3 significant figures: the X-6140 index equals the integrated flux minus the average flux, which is 389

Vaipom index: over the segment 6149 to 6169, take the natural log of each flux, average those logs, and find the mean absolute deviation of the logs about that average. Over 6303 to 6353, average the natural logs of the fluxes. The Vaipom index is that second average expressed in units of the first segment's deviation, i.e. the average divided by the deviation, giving 87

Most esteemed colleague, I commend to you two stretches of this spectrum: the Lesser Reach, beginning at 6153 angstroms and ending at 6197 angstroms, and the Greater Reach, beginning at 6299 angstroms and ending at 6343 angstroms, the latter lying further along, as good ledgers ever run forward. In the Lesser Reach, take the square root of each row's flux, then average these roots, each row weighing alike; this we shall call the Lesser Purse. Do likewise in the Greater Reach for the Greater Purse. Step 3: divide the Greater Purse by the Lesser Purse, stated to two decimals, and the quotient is 0.98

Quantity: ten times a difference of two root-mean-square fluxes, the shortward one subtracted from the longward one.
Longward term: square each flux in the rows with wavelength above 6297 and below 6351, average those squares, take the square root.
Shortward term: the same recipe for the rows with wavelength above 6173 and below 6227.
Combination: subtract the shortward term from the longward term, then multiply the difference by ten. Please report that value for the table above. -11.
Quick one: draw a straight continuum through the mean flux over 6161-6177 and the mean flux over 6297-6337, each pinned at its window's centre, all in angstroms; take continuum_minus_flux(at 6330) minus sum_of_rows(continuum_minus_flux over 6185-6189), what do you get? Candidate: -1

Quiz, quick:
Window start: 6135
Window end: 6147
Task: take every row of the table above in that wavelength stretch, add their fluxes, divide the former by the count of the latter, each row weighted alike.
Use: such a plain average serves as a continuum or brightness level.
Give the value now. 29.9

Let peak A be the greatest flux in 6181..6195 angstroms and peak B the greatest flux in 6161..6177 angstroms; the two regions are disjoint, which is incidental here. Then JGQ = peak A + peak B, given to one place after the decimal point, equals 63.9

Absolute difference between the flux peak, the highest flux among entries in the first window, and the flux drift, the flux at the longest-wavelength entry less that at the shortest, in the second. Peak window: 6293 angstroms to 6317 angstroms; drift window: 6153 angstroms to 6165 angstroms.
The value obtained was 29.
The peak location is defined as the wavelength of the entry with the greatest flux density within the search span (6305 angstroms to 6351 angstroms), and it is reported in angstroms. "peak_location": 6306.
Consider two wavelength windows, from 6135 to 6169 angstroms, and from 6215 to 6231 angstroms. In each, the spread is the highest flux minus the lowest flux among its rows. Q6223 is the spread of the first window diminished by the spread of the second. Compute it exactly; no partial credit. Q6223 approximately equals 2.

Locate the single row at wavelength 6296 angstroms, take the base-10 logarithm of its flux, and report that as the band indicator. 1.47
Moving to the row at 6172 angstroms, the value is 1.48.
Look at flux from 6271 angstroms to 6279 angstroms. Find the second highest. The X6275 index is 30.23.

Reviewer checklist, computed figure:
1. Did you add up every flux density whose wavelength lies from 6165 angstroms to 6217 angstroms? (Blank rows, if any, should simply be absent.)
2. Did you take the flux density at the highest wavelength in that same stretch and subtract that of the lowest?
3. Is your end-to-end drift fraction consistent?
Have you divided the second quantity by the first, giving 0.000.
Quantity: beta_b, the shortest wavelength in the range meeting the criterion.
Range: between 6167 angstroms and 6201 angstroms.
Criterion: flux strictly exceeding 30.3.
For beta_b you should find 6168 angstroms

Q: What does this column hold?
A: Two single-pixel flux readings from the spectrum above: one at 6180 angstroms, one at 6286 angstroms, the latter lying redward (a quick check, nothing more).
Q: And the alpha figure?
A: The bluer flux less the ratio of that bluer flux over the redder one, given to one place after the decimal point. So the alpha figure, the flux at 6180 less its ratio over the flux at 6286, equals 31.8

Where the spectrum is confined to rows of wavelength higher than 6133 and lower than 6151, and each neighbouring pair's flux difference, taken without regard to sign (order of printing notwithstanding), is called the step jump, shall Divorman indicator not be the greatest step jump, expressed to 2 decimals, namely 1.02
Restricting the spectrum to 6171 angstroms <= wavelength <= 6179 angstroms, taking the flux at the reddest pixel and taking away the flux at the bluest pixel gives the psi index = 3.1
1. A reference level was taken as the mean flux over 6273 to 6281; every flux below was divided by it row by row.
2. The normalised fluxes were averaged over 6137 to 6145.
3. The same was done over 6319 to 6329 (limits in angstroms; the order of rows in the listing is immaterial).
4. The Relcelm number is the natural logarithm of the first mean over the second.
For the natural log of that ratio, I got 0.09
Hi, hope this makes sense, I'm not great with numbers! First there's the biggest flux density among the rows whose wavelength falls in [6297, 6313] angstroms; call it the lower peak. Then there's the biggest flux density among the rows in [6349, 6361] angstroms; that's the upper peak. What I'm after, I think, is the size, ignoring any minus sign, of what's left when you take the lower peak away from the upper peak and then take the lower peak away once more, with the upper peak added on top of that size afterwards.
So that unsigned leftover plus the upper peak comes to 63.7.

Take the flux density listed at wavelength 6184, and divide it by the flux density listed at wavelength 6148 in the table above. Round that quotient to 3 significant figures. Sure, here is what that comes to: 1.03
